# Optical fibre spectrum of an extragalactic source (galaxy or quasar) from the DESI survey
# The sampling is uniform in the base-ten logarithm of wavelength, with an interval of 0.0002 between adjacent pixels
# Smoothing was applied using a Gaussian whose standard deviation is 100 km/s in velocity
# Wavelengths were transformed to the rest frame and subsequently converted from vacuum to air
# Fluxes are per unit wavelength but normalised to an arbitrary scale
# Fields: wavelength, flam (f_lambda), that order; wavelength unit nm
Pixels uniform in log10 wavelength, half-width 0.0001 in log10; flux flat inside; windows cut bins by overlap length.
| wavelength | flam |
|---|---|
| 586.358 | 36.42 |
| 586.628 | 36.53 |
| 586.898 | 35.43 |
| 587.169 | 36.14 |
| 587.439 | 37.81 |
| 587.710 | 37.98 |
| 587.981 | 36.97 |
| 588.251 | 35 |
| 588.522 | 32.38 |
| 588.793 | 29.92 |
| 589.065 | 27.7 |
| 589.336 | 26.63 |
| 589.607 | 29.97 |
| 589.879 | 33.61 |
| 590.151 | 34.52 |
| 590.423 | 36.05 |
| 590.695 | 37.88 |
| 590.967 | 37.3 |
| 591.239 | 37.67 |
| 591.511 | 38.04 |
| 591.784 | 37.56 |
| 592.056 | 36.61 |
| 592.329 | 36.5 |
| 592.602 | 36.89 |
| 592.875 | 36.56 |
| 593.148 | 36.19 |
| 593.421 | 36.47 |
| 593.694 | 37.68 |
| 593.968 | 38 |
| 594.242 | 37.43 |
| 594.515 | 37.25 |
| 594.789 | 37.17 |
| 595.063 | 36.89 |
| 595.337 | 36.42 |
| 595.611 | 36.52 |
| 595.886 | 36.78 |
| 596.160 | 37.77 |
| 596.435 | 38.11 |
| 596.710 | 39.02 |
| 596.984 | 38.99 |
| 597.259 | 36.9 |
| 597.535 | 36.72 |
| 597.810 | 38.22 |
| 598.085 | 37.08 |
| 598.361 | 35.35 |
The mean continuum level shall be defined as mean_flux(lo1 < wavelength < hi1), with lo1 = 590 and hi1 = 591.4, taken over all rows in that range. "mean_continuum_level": 36.7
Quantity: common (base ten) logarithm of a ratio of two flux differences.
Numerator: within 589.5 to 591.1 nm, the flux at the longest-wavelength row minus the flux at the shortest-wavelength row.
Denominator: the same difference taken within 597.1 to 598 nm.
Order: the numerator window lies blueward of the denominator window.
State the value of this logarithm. 0.74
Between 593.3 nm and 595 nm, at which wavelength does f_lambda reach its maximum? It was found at 593.968 nm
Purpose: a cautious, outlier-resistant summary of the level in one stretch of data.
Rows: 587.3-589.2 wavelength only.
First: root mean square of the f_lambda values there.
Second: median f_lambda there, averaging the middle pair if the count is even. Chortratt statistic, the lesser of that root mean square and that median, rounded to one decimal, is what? 34.2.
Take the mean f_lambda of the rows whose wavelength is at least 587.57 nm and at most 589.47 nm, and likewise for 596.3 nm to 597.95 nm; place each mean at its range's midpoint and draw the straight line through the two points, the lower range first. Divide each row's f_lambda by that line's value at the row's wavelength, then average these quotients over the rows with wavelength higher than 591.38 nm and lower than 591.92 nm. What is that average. 1.098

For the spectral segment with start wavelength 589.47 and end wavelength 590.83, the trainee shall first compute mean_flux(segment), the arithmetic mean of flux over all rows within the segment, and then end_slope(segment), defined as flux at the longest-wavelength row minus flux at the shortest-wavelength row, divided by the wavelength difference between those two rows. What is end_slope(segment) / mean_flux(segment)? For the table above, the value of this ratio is 0.21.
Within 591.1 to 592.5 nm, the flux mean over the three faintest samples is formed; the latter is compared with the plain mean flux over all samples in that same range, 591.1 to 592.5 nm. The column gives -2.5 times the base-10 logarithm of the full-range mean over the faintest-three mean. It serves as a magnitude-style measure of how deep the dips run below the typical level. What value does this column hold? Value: -0.011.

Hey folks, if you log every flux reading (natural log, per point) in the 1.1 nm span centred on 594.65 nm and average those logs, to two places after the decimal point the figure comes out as 3.62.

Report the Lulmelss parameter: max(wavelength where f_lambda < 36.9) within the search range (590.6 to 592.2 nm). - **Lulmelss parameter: 592.056 nm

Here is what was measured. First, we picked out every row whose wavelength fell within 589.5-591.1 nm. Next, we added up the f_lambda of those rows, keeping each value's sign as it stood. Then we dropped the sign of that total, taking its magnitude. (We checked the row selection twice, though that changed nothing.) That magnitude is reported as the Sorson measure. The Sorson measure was 209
